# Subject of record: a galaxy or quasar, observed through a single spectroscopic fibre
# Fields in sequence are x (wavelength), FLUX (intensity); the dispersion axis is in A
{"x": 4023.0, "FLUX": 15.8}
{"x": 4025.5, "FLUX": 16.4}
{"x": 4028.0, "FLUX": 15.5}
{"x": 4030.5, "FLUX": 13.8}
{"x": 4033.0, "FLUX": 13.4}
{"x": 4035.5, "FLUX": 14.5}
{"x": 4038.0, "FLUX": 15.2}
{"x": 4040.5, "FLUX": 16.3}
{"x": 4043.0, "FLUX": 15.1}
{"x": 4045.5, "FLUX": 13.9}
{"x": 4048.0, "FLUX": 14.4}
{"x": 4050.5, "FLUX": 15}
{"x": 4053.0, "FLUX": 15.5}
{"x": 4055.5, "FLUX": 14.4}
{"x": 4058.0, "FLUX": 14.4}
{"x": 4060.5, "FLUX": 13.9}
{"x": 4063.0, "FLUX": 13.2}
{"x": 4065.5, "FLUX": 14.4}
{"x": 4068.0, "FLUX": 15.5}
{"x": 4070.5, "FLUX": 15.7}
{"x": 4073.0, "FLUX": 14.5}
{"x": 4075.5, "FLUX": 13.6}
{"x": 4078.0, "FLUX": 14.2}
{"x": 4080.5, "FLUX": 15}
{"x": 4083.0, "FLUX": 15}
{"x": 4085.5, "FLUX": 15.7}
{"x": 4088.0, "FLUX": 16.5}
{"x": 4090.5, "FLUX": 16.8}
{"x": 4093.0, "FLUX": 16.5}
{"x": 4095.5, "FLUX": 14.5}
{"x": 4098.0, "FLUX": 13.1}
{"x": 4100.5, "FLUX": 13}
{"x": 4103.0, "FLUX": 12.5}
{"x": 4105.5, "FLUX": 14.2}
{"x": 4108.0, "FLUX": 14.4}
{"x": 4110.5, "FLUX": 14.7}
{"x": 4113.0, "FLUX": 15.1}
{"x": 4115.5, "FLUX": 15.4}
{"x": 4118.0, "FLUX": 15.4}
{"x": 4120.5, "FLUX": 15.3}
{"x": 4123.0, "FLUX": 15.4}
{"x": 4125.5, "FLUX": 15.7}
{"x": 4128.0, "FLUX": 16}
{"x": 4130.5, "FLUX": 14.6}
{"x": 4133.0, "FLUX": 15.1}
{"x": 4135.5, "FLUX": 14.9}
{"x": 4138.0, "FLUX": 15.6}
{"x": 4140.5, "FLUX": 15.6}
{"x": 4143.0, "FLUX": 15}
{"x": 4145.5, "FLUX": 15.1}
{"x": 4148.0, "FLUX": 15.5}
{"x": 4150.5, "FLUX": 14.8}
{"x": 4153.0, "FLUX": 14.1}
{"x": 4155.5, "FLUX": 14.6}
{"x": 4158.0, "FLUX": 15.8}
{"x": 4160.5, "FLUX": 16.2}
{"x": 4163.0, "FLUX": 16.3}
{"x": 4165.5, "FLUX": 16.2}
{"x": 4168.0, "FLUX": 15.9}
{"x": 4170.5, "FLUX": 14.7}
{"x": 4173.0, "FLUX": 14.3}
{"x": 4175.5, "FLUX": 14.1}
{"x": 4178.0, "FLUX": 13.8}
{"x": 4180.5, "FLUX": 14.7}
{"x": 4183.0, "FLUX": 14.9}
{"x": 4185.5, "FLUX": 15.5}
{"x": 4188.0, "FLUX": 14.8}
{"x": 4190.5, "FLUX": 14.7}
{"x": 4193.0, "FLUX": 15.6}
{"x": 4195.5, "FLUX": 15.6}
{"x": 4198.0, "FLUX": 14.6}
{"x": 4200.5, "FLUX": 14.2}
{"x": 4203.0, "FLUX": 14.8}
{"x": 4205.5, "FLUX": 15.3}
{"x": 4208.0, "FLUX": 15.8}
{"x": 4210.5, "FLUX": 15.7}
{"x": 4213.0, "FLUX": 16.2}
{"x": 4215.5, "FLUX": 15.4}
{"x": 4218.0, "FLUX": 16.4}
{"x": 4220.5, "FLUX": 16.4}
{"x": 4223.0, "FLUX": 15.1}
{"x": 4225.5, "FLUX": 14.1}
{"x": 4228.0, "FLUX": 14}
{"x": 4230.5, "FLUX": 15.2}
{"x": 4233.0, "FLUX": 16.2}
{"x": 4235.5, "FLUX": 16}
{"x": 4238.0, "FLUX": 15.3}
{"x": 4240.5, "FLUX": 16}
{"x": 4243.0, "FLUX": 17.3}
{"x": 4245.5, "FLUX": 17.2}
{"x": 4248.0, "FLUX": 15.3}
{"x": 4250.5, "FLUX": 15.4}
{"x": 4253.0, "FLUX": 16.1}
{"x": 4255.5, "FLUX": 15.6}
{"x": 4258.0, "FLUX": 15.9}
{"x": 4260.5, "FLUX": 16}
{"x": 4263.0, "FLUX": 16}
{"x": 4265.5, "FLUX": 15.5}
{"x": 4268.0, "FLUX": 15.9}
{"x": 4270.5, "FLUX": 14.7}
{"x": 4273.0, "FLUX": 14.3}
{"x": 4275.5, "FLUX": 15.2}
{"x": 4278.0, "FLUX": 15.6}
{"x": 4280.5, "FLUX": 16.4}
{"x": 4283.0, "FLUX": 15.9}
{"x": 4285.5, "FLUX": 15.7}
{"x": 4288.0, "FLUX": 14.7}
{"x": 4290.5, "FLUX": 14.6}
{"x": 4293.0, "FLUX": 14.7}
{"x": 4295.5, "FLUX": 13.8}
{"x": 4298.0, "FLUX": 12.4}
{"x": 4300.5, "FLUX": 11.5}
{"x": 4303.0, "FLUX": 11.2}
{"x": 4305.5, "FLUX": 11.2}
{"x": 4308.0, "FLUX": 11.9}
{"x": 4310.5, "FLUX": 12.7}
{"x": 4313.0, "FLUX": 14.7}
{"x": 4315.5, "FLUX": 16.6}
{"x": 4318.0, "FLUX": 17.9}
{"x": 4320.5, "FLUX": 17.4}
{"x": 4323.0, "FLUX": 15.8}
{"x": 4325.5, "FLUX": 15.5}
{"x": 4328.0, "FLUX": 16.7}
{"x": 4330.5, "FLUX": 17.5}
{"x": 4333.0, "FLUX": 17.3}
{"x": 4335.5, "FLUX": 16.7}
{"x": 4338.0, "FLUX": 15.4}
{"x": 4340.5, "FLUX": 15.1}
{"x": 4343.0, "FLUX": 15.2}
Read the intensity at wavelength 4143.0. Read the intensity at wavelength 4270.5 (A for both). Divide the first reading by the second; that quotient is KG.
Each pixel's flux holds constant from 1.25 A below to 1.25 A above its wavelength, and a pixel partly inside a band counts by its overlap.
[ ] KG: 1.02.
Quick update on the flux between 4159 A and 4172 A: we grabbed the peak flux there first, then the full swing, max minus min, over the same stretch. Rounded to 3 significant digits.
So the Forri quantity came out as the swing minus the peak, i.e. -14.7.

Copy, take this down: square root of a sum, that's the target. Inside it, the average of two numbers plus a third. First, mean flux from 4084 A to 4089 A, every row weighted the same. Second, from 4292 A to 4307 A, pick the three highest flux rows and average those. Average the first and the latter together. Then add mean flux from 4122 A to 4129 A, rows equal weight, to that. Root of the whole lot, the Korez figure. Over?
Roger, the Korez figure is 5.53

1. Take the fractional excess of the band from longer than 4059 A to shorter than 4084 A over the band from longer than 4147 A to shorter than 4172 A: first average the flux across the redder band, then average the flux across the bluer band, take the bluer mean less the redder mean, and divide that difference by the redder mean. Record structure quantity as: -0.059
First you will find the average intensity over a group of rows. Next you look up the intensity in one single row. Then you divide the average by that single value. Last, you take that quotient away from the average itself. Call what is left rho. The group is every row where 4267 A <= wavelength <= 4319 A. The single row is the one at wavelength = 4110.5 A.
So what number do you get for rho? 13.4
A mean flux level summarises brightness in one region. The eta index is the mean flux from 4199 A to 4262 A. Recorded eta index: 15.6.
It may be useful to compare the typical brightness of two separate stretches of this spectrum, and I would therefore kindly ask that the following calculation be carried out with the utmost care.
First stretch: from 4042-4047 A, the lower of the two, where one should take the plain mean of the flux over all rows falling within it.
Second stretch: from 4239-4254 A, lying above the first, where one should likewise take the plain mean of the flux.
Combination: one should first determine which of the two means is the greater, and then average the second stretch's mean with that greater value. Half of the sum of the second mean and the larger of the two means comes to 16.2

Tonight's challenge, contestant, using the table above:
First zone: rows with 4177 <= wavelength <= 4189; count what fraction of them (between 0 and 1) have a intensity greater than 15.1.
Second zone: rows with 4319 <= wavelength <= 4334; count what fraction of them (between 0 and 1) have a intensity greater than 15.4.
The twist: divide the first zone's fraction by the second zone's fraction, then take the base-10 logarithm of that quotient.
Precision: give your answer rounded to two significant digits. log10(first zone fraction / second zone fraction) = -0.70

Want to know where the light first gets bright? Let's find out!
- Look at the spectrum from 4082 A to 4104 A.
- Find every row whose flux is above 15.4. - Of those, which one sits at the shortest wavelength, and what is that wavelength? 4085.5 A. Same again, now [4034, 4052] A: 4040.5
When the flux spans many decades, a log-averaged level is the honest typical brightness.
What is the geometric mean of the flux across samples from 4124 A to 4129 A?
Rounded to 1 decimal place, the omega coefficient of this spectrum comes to 15.8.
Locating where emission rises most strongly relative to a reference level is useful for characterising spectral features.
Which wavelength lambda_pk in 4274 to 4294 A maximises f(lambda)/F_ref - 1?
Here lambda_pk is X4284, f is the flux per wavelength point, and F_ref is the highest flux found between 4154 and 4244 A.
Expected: 4280.5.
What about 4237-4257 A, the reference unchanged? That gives 4243.0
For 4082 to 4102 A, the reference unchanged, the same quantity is 4090.5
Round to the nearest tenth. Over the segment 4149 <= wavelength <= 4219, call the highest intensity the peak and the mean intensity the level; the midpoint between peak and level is 15.8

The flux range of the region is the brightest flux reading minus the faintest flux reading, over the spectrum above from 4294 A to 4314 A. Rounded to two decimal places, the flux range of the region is 3.50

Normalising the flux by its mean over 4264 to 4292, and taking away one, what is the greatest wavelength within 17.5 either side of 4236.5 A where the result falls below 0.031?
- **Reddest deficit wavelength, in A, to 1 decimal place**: 4250.5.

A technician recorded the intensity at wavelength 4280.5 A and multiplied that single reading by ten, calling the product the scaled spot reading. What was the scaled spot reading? 164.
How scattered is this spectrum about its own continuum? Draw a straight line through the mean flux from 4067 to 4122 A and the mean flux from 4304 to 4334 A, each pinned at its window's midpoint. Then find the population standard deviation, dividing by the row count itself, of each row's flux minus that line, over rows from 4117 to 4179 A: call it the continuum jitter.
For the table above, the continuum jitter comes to 0.70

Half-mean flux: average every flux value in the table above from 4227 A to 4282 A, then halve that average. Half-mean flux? 7.8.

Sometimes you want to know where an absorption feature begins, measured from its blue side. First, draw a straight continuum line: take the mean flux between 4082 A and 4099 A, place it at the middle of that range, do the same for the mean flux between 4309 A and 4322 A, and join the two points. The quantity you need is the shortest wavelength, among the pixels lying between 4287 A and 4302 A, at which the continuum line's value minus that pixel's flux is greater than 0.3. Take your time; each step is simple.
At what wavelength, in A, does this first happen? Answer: 4288.0 A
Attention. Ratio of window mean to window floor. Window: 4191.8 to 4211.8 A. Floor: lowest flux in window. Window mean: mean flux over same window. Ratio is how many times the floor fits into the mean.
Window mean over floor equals 1.07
